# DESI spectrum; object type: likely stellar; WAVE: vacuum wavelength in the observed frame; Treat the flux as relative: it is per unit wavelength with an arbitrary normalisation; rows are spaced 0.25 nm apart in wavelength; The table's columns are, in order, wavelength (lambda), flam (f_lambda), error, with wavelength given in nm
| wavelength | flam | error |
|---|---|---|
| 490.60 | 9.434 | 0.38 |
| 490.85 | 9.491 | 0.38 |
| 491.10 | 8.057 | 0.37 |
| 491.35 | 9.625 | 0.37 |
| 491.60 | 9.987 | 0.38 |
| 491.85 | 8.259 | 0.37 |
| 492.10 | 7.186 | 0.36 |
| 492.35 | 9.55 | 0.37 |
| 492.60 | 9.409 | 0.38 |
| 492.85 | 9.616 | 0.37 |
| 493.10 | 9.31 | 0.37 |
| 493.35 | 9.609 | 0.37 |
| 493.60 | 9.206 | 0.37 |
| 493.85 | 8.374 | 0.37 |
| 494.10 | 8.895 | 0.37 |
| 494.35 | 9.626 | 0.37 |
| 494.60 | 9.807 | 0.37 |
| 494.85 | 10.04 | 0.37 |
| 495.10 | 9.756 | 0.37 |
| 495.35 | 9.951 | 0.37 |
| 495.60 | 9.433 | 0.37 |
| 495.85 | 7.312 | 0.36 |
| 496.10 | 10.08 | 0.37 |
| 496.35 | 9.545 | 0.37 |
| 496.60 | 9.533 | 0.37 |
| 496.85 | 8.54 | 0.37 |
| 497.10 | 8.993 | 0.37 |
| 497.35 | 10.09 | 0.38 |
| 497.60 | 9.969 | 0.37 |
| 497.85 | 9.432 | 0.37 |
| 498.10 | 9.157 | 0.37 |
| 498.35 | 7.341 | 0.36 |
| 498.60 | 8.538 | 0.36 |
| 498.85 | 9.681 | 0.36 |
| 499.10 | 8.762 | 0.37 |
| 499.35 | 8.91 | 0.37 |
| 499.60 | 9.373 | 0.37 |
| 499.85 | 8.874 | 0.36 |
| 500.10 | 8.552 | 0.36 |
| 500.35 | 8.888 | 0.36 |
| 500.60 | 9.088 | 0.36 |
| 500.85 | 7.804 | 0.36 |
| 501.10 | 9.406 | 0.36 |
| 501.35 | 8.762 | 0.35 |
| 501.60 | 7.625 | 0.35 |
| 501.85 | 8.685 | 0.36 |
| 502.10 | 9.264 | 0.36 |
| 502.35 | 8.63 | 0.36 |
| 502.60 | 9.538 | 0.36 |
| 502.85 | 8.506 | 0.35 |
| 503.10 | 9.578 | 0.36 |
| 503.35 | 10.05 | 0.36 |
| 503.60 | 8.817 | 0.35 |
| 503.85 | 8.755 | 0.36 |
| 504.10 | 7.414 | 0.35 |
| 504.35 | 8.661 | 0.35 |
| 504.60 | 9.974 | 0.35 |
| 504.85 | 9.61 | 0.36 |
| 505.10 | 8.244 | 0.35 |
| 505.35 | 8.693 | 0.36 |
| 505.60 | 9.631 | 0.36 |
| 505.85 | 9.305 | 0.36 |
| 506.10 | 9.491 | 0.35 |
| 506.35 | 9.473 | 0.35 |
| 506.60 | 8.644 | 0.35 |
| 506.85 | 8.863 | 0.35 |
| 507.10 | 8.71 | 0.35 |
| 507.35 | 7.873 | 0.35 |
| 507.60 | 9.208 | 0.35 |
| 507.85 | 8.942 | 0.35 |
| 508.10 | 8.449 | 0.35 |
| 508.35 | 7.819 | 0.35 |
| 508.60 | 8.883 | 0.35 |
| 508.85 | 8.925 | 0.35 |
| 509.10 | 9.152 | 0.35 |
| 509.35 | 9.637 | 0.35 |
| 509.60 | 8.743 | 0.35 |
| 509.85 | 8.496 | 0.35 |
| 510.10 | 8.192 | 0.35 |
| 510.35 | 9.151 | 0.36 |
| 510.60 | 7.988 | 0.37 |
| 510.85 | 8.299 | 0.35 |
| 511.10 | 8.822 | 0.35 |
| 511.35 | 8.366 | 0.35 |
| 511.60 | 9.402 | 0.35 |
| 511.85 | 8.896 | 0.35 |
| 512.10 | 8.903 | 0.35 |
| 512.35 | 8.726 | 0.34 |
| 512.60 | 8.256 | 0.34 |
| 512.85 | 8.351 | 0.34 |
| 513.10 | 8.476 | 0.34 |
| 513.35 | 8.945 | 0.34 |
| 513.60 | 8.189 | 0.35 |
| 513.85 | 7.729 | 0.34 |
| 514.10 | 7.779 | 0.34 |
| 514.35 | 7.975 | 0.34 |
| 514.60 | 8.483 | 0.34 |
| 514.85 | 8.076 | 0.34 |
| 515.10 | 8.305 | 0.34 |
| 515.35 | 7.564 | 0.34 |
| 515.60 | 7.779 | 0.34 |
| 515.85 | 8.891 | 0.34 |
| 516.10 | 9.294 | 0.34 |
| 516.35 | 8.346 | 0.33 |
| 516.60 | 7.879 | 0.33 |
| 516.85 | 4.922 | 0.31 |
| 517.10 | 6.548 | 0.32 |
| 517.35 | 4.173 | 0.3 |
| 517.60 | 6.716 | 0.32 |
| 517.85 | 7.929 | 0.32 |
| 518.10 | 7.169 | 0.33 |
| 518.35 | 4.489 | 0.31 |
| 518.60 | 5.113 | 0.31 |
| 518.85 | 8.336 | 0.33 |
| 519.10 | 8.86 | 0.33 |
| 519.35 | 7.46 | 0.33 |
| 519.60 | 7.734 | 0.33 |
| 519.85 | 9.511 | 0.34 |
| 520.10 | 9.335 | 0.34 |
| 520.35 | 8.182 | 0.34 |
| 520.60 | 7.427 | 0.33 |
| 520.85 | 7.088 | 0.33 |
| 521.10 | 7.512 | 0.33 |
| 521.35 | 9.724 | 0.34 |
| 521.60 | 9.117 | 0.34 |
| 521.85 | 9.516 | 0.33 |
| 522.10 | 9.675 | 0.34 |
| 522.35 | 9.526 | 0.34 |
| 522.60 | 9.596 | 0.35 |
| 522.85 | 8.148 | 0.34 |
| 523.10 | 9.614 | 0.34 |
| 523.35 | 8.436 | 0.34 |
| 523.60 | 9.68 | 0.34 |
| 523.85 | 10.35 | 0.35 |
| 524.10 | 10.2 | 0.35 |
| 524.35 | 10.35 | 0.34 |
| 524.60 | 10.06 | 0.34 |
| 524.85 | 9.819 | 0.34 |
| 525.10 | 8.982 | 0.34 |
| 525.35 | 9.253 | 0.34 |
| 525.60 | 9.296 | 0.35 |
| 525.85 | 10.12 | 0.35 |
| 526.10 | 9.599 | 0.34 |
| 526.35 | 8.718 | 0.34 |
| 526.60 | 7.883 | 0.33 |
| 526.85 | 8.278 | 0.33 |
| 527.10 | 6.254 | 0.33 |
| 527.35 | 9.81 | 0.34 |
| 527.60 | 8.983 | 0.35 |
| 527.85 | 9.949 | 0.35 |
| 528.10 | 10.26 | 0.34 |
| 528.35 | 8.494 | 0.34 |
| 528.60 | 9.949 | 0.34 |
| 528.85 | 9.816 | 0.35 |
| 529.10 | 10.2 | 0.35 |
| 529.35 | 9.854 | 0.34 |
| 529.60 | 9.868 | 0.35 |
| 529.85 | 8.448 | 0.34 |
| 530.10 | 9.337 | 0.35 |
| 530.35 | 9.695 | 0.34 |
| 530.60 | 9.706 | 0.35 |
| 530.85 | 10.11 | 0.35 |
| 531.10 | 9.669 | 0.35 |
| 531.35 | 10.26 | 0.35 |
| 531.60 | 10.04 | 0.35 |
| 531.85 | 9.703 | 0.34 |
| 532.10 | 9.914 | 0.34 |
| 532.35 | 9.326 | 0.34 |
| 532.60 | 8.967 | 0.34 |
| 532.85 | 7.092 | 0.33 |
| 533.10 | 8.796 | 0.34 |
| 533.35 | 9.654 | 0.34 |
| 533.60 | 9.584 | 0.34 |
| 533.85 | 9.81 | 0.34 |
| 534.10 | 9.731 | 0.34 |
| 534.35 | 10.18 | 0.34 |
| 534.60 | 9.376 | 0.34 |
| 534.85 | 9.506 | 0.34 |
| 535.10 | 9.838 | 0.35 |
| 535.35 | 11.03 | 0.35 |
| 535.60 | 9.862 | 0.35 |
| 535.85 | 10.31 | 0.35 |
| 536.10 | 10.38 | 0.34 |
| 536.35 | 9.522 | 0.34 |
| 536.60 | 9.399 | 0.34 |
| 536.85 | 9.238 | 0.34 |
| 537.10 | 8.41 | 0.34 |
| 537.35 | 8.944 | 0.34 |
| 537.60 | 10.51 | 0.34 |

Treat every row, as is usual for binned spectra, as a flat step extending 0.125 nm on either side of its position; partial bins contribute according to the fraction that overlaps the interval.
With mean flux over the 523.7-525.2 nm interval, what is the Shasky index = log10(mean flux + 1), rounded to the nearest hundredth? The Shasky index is 1.04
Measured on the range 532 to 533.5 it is 1.00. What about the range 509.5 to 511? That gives 0.98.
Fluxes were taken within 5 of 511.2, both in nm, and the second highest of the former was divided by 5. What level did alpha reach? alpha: 1.89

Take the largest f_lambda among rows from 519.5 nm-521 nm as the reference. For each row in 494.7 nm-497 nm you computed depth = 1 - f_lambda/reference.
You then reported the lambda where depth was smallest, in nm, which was 496.10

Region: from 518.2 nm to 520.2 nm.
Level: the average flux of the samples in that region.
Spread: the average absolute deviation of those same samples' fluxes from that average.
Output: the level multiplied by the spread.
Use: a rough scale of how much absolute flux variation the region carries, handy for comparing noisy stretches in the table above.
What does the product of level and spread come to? 10.9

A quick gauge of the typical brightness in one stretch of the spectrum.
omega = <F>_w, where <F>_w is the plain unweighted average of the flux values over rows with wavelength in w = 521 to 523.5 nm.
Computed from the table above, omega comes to 9.1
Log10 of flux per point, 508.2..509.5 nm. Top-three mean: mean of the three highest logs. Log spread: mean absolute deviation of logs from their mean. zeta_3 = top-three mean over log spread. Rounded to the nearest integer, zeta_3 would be 44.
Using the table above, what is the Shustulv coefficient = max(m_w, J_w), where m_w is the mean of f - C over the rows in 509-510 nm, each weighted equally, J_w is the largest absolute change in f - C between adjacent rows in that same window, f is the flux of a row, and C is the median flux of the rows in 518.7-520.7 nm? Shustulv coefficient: 0.89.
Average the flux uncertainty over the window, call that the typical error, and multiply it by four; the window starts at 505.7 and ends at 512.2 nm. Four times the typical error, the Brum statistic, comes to 1.41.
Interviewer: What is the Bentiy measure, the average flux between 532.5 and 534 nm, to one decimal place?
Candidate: 9.0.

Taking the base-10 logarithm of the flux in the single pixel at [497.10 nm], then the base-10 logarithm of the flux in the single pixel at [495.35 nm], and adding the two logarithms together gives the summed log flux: 1.95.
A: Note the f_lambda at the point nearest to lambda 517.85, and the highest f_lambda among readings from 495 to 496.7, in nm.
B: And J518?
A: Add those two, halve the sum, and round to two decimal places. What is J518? 9.00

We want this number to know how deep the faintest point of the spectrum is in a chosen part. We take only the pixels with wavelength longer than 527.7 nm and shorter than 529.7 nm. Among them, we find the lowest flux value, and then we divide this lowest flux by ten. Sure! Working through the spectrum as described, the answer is 0.85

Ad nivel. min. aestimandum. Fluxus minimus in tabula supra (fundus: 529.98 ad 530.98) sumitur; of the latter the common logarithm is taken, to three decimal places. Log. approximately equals 0.970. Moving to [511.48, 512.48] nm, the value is 0.941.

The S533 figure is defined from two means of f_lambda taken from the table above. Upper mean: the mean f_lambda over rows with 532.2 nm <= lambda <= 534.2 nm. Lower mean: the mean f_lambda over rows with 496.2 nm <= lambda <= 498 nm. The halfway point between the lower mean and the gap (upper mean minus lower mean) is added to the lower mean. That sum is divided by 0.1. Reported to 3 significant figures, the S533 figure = 140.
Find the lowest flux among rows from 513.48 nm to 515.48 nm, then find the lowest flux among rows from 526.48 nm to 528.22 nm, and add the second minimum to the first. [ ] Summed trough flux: 13.8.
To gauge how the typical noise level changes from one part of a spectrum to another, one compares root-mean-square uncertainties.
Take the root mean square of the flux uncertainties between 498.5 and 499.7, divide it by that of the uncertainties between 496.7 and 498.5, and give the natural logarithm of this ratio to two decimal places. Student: -0.01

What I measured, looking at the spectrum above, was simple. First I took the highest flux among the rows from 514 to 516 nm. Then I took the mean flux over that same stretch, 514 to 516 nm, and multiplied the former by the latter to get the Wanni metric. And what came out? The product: 72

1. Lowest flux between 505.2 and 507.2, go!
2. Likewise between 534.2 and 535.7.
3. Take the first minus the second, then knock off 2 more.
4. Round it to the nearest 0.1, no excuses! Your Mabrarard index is -2.7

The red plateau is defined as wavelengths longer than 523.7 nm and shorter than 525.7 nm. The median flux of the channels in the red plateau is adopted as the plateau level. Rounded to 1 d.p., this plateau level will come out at 9.9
